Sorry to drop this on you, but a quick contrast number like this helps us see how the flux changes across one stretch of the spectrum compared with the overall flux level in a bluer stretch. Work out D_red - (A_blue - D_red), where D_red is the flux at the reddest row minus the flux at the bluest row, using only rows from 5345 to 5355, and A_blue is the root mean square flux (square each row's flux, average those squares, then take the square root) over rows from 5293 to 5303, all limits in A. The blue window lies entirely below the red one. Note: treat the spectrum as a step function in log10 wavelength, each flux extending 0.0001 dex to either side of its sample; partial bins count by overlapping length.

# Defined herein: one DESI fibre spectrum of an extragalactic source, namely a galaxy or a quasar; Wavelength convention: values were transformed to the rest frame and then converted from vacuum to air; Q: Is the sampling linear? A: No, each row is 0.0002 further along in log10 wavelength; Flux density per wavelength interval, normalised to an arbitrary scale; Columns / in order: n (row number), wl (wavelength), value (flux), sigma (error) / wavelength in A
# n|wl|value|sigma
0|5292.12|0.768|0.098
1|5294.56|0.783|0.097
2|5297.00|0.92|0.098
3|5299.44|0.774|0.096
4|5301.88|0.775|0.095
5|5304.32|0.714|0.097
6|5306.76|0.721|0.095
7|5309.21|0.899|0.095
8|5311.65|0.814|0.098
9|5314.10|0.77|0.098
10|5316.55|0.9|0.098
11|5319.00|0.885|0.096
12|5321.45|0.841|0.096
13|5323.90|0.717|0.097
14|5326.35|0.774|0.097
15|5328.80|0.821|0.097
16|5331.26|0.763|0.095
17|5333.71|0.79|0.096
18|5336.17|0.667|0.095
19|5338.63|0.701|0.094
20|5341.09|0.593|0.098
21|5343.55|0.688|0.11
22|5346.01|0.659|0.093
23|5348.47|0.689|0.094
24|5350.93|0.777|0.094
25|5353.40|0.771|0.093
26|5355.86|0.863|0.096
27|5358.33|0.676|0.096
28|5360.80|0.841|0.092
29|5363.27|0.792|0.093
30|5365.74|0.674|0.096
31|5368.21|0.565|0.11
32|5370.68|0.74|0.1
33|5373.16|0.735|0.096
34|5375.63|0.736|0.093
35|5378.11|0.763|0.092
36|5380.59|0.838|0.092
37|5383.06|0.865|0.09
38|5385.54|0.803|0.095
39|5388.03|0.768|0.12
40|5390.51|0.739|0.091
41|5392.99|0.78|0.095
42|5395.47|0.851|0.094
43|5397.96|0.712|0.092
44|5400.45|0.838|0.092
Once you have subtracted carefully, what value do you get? -0.59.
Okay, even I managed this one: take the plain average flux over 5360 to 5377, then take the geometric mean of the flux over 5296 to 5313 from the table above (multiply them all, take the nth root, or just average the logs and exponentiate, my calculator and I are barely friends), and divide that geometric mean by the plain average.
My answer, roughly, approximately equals 1.10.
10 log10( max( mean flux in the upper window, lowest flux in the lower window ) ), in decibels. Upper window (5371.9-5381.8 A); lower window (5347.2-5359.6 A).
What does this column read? -1.15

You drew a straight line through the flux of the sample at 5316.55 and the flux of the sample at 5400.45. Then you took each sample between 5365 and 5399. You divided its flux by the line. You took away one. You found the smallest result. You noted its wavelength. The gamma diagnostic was 5368.21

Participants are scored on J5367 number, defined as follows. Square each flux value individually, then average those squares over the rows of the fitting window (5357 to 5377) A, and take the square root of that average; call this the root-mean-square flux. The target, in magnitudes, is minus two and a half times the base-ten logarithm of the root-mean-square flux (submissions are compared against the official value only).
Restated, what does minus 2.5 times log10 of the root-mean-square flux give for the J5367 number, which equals 0.35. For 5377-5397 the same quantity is 0.24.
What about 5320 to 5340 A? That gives 0.30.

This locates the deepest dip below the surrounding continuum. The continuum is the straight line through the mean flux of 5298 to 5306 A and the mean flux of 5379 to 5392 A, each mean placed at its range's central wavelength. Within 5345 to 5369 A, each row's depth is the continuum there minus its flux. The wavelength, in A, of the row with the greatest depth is 5368.21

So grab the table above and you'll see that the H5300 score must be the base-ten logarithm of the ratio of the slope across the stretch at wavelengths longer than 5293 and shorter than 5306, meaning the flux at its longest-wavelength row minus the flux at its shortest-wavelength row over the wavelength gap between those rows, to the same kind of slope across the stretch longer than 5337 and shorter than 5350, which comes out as 0.76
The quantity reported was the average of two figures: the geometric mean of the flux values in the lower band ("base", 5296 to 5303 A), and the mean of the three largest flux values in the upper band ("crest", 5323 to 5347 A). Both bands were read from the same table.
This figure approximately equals 0.808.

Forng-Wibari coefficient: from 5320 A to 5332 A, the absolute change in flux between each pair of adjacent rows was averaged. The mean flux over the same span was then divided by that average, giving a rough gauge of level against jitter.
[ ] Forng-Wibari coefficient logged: 11.0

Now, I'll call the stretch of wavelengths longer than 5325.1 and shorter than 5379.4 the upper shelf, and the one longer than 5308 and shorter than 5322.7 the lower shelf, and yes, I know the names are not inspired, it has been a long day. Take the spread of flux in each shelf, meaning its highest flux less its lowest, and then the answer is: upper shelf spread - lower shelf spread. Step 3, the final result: 0.17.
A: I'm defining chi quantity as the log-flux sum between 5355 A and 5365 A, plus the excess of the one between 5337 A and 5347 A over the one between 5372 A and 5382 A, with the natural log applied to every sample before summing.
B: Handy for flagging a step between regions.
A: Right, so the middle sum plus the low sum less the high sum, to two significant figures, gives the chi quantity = -1.6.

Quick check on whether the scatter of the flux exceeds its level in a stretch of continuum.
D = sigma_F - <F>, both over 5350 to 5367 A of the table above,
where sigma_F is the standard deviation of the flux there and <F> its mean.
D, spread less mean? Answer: -0.70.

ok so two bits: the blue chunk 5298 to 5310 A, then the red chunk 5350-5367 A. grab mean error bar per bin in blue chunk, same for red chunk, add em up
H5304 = 0.190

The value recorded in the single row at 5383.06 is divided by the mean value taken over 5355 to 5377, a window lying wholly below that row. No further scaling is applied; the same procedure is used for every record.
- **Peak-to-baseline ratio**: 1.18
